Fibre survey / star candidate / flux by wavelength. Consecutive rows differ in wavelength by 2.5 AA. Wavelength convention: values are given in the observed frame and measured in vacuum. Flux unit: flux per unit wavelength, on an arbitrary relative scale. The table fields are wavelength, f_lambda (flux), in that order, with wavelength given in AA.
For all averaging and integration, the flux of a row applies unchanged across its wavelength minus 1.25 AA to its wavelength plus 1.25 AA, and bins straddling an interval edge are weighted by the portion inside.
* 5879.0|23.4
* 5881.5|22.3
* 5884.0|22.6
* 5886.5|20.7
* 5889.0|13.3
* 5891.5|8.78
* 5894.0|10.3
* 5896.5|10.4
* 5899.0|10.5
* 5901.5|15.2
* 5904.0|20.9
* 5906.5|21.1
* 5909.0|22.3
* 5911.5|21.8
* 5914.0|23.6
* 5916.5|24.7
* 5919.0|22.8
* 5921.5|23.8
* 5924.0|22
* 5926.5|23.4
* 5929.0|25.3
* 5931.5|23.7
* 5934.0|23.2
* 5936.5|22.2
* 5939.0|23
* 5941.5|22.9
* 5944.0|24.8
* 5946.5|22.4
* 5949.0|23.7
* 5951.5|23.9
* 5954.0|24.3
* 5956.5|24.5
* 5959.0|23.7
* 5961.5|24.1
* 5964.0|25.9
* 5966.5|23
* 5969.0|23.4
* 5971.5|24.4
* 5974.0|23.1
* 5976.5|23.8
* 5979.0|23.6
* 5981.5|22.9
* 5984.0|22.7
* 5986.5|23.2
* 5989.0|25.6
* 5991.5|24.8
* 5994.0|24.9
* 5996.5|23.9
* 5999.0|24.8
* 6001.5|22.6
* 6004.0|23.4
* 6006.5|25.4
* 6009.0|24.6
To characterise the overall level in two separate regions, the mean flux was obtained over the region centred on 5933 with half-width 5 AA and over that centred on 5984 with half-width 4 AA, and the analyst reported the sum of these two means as 47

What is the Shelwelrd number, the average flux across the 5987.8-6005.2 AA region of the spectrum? 24.3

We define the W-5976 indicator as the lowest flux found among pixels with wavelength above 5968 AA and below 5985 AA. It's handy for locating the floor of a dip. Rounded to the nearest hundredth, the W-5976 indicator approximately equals 22.70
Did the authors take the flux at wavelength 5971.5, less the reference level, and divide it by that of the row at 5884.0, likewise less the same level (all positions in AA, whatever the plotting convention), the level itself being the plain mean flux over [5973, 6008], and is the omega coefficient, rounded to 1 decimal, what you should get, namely -0.4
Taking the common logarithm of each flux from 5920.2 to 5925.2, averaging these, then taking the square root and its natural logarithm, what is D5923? 0.154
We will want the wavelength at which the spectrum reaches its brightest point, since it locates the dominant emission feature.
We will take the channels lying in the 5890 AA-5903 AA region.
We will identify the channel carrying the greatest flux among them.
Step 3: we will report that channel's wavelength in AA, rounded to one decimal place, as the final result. 5901.5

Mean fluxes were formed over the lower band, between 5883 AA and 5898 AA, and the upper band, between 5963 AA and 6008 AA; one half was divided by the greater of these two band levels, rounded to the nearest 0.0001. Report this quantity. 0.0209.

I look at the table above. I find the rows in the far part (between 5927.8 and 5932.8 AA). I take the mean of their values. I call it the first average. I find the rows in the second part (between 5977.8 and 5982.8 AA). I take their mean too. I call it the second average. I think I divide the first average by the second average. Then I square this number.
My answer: 1.11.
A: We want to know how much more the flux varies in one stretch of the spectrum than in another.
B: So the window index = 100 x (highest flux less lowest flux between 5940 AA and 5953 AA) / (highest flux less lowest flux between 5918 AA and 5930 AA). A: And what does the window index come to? 73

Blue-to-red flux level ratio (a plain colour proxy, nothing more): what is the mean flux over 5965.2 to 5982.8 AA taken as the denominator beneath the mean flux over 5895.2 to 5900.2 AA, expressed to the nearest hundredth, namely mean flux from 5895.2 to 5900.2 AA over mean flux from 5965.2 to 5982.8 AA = 0.45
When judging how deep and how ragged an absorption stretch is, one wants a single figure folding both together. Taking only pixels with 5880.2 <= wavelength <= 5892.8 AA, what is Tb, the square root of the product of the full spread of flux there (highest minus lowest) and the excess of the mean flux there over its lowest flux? 11.0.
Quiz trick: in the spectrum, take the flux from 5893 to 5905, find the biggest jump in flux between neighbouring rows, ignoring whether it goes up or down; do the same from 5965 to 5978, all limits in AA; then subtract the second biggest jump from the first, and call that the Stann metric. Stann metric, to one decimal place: 4.4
